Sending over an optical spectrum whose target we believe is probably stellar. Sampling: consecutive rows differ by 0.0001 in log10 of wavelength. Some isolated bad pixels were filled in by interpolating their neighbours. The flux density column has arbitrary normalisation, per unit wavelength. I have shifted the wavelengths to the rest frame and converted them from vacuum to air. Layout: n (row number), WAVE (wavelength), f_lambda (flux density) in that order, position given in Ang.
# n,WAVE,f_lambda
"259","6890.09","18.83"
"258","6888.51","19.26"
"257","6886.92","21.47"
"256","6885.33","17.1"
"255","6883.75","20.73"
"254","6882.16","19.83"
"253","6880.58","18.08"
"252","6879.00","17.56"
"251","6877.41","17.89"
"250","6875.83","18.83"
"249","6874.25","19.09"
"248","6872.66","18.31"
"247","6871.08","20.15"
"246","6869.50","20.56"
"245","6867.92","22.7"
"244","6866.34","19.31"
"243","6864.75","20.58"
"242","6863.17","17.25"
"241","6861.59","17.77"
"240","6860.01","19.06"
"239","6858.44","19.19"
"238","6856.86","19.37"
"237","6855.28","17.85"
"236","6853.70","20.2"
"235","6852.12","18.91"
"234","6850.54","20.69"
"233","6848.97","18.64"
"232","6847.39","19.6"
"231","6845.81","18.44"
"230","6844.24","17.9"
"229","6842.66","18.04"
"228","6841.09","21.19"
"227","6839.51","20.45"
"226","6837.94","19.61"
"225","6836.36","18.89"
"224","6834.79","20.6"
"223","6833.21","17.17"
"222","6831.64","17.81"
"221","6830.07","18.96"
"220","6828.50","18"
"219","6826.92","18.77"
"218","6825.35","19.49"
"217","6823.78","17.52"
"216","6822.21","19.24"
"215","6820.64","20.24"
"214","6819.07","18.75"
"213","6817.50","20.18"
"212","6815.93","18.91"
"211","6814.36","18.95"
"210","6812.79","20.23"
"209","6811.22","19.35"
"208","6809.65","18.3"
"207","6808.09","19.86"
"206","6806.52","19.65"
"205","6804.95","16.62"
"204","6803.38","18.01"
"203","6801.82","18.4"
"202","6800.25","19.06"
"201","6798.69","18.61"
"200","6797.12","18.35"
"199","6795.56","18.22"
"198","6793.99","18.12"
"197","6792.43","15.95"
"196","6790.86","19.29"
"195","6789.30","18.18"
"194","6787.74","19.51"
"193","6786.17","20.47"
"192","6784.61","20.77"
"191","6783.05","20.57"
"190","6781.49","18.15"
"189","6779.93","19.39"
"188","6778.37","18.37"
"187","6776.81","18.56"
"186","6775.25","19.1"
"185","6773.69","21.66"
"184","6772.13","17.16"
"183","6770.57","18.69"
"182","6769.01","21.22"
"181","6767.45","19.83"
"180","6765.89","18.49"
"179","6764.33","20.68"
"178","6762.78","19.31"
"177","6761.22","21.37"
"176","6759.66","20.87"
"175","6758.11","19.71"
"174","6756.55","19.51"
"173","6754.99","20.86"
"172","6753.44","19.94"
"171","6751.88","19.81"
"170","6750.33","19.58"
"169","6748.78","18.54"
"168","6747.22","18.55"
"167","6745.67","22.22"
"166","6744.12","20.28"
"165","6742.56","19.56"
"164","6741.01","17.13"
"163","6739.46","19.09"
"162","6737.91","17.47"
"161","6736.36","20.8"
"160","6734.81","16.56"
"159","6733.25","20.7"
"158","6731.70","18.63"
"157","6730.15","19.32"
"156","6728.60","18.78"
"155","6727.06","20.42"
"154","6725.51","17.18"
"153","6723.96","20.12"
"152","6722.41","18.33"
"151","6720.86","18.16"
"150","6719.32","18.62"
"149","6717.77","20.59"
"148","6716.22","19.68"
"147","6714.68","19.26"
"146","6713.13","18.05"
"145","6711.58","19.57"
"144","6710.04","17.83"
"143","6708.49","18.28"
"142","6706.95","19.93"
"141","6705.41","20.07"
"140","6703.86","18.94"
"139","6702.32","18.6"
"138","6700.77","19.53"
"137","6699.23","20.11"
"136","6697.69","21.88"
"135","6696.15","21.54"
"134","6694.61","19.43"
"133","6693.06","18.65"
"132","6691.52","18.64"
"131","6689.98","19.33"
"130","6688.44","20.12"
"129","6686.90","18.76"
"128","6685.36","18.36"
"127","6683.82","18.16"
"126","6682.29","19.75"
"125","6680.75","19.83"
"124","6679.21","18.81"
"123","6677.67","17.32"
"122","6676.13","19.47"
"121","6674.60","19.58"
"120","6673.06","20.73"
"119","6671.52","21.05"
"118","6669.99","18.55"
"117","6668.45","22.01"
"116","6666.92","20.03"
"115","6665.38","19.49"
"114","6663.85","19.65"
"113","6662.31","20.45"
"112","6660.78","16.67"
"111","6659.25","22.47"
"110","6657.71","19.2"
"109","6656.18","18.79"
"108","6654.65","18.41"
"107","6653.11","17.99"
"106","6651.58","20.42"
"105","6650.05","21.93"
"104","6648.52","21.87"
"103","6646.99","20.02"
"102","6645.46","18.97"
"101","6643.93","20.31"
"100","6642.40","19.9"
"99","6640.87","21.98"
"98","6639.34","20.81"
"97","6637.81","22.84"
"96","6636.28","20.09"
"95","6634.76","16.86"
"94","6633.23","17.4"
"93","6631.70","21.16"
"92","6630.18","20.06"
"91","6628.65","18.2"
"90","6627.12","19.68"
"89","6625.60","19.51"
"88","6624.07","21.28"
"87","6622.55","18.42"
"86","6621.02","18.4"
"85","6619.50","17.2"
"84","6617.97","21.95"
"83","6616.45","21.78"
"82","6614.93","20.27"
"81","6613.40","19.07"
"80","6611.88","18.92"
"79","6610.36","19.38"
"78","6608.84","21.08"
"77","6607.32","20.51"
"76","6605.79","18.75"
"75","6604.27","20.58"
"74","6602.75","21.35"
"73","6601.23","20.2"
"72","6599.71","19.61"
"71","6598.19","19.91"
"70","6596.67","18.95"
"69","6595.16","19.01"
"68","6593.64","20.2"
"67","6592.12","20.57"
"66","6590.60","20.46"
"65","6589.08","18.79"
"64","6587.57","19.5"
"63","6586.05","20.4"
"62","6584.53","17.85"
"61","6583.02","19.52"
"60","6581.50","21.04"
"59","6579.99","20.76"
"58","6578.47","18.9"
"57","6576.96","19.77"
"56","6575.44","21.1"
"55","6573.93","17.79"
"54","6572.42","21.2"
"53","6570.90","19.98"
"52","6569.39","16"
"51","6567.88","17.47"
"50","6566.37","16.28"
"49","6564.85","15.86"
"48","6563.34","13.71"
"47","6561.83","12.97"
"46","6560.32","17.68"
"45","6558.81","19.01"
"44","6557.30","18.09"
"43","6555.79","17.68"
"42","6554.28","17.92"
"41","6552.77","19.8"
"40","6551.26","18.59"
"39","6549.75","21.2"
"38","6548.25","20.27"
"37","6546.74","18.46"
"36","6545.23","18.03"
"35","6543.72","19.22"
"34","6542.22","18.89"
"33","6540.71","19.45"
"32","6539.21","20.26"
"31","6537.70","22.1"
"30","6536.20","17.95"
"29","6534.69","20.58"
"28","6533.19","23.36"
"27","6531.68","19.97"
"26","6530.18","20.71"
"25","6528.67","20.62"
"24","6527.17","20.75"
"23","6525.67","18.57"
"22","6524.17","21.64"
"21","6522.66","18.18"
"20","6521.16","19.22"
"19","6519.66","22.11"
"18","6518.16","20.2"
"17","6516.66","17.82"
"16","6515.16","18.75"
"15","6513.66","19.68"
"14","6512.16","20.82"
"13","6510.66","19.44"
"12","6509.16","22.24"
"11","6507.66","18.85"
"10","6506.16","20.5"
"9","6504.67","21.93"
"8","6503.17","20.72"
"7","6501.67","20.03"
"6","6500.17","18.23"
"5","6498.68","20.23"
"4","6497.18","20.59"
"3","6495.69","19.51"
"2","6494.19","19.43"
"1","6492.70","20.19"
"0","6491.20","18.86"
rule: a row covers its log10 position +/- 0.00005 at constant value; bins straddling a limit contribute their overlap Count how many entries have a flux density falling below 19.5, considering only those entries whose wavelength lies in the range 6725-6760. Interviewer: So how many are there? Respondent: 10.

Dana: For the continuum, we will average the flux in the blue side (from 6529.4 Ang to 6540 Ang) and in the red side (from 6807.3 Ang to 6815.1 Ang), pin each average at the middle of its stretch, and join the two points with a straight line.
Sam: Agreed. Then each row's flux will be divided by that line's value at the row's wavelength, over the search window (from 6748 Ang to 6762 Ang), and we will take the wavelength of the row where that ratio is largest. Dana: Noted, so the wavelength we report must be 6761.22 Ang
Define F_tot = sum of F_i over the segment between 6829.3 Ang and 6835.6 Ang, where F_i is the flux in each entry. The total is 75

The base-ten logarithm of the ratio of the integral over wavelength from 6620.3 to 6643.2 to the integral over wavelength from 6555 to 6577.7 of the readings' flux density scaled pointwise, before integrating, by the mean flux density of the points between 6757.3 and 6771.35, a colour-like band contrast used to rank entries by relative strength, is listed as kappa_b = 0.054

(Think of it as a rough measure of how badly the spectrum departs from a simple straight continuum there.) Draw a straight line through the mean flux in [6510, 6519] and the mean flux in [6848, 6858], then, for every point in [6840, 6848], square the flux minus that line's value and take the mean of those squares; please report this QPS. 1.6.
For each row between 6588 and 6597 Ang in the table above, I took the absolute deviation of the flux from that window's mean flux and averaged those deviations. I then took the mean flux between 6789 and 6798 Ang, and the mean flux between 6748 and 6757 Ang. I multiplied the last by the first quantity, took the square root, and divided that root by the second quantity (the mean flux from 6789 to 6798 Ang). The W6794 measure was 0.213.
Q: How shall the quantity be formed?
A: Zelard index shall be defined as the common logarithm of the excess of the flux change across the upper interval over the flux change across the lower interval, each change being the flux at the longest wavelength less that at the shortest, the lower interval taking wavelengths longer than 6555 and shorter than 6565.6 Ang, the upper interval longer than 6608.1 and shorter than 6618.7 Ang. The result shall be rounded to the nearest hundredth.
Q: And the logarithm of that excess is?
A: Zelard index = 0.43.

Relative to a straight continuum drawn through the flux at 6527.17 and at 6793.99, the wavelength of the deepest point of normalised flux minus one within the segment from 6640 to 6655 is 6653.11 Ang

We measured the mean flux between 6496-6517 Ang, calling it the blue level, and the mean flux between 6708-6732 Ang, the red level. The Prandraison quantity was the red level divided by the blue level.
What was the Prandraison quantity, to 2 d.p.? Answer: 0.95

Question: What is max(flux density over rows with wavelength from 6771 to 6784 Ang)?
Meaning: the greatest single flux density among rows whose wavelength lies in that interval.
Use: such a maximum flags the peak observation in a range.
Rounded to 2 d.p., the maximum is 21.66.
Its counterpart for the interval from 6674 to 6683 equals 19.83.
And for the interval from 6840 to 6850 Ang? 21.19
